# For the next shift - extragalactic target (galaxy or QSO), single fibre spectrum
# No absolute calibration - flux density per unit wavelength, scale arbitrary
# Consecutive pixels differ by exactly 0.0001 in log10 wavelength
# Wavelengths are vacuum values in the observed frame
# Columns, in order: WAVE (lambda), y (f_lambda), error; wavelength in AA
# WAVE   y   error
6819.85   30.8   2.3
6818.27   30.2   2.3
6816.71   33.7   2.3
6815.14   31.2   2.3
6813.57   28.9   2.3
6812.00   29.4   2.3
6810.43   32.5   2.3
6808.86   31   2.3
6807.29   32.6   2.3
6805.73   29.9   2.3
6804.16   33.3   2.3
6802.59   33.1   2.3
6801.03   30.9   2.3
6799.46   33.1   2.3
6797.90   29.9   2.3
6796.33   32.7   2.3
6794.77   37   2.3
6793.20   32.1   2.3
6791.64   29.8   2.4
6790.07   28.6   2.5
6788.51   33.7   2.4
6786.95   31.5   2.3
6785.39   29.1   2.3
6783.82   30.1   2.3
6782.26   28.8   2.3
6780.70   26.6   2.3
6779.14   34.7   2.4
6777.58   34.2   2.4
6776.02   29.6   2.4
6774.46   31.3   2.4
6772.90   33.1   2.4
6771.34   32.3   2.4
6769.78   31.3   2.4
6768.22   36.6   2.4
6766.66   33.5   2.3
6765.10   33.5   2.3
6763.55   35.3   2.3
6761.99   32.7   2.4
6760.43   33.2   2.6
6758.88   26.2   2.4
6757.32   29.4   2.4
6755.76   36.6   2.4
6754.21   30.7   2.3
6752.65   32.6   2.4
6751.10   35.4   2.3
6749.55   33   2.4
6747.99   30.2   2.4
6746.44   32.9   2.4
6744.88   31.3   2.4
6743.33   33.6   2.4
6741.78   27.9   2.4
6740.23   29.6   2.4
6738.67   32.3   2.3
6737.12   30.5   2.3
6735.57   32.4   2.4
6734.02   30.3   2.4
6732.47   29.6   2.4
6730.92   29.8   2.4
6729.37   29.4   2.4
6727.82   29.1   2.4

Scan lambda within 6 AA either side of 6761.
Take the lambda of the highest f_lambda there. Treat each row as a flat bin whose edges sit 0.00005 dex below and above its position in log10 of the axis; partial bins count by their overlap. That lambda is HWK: 6755.76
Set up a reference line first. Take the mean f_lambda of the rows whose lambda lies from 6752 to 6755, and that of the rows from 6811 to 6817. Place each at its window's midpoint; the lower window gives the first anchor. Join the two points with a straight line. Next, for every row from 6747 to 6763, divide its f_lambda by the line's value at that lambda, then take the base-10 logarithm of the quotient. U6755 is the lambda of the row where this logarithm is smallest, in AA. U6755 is 6758.88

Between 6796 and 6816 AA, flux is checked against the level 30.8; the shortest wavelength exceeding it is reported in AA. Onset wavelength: 6796.33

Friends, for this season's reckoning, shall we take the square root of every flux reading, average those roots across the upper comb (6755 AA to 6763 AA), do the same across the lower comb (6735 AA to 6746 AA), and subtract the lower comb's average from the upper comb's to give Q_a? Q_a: 0.04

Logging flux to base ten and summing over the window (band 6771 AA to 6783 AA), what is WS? 11.95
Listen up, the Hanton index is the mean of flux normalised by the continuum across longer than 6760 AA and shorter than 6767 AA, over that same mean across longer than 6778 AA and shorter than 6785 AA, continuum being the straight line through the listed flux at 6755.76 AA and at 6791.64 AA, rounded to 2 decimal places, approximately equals 1.01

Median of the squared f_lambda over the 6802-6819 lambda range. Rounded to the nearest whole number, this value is 973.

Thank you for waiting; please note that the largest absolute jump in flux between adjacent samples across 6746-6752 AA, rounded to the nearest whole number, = 3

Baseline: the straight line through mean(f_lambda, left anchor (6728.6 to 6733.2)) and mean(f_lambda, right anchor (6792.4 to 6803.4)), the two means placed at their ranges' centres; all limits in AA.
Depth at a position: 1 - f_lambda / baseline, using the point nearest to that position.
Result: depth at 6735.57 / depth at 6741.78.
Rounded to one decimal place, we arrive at -1.2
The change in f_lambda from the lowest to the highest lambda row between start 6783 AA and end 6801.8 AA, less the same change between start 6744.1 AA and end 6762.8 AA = -0.6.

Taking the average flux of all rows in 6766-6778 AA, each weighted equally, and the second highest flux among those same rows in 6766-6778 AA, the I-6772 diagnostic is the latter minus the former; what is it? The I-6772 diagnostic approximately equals 1.5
